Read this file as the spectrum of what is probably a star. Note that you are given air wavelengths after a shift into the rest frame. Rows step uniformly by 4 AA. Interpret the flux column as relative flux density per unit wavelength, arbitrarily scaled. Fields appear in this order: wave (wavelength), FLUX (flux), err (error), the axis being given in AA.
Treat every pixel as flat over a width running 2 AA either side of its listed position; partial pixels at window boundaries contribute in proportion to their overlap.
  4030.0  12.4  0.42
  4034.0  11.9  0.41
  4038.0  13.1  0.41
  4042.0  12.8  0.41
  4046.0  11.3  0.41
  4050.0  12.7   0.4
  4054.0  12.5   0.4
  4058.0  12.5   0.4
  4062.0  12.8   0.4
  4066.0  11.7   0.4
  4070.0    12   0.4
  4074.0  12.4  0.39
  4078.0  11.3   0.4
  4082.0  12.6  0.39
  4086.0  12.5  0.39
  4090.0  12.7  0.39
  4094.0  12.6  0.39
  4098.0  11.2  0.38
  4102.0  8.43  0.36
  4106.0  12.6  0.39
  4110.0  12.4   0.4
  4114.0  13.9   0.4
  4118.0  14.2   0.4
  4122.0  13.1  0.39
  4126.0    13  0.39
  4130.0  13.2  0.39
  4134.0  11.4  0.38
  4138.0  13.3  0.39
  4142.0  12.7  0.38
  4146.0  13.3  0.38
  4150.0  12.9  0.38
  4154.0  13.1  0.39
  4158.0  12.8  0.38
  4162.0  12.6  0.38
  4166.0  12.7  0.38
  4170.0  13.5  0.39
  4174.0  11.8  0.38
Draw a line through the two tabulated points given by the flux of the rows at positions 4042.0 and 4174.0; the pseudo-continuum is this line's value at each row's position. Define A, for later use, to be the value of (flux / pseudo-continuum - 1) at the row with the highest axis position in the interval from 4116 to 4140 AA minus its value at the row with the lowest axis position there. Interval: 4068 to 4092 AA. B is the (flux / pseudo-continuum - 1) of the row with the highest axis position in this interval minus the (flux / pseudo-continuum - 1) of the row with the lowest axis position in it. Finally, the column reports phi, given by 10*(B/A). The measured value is -11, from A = -0.06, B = 0.07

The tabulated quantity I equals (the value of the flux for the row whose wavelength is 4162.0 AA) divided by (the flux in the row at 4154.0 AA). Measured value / 0.96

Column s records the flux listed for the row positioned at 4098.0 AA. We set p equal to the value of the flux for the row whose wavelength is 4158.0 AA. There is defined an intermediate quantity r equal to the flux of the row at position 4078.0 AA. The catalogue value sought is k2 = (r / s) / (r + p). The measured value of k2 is 0.042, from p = 12.8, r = 11.3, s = 11.2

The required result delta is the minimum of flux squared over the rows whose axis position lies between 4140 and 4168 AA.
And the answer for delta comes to 159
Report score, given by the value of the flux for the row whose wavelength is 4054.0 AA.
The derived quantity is 12.5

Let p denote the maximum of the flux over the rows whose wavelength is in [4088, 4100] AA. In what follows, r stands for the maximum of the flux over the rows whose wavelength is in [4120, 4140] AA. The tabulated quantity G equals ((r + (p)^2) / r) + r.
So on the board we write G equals 26.4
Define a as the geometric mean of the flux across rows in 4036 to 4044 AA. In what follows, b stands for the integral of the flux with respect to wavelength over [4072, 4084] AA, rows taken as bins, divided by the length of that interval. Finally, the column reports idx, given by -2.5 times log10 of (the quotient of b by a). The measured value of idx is 0.074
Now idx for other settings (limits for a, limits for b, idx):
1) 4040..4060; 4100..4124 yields -0.008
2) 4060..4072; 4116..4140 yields -0.075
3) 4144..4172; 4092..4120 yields 0.068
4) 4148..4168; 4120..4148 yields -0.003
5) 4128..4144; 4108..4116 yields -0.044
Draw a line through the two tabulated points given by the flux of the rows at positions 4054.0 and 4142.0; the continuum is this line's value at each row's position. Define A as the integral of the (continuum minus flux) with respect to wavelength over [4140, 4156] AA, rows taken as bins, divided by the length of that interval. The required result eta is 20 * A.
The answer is -6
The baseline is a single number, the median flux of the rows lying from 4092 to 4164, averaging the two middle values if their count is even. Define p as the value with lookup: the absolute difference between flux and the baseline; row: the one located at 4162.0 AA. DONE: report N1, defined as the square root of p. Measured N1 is 0.5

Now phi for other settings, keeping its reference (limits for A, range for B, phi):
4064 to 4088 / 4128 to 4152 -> -1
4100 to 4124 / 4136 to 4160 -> -1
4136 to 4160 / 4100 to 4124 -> -140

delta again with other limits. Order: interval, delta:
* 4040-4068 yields 128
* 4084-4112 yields 71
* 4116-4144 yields 130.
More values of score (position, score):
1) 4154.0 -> 13.1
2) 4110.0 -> 12.4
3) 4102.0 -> 8.43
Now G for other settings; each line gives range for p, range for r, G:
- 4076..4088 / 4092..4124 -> 26.4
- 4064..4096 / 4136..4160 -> 26.4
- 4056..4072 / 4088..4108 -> 26.6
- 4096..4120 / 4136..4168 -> 29.5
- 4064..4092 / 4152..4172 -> 26.4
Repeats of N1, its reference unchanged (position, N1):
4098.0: 1.3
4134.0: 1.2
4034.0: 1.0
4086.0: 0.6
